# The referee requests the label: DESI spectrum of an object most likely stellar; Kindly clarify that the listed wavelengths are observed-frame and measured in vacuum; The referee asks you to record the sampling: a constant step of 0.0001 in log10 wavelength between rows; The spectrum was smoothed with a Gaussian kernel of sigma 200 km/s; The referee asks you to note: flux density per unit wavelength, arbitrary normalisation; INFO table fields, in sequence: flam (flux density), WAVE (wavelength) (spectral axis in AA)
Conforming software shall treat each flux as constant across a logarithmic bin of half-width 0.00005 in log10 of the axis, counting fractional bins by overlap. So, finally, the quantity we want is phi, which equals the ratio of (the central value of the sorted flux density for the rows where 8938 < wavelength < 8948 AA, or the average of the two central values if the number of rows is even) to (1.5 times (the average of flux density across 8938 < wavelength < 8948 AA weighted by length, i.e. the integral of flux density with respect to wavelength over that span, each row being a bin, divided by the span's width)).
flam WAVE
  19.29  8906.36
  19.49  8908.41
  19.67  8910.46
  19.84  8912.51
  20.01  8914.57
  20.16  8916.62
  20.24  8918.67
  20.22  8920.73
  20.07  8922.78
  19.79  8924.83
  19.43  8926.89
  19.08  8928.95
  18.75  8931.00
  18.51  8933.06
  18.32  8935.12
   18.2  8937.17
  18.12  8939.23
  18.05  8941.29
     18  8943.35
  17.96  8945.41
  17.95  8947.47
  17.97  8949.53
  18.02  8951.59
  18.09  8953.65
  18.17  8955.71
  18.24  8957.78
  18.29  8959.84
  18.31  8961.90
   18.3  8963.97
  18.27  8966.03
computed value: 0.666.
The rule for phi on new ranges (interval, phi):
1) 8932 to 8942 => 0.665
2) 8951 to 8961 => 0.667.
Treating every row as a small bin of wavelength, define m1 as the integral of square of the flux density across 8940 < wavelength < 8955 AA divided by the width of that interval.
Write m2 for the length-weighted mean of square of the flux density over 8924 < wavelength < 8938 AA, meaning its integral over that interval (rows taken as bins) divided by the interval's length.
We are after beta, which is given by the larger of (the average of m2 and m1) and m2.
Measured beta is 356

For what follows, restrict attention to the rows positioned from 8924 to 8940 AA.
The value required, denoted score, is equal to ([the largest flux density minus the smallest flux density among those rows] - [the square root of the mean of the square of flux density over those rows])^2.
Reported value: 293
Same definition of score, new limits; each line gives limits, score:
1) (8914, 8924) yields 396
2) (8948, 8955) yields 321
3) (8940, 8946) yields 321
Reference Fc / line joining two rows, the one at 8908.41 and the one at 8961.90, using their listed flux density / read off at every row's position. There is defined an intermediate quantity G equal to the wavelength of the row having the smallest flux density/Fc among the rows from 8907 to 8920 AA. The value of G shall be 8908.41 AA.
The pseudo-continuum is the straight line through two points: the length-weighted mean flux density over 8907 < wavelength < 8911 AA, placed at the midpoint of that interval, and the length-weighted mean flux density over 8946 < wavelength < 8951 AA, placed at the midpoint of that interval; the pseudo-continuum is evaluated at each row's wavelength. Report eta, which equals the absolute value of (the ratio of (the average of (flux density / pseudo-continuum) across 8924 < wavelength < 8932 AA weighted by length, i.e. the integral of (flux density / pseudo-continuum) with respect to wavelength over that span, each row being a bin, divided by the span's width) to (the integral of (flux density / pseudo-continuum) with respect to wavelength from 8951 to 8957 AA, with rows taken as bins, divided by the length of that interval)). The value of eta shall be 1.00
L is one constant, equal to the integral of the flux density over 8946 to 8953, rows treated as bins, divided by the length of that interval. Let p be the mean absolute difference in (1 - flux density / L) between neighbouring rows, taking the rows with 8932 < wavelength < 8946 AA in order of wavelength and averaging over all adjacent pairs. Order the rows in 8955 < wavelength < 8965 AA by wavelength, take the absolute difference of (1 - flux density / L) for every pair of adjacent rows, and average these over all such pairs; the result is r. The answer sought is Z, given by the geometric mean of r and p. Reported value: 0.0033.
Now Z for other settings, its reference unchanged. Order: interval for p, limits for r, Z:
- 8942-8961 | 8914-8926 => 0.0045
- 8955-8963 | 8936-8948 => 0.0027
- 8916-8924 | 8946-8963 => 0.0036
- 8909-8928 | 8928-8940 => 0.0101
